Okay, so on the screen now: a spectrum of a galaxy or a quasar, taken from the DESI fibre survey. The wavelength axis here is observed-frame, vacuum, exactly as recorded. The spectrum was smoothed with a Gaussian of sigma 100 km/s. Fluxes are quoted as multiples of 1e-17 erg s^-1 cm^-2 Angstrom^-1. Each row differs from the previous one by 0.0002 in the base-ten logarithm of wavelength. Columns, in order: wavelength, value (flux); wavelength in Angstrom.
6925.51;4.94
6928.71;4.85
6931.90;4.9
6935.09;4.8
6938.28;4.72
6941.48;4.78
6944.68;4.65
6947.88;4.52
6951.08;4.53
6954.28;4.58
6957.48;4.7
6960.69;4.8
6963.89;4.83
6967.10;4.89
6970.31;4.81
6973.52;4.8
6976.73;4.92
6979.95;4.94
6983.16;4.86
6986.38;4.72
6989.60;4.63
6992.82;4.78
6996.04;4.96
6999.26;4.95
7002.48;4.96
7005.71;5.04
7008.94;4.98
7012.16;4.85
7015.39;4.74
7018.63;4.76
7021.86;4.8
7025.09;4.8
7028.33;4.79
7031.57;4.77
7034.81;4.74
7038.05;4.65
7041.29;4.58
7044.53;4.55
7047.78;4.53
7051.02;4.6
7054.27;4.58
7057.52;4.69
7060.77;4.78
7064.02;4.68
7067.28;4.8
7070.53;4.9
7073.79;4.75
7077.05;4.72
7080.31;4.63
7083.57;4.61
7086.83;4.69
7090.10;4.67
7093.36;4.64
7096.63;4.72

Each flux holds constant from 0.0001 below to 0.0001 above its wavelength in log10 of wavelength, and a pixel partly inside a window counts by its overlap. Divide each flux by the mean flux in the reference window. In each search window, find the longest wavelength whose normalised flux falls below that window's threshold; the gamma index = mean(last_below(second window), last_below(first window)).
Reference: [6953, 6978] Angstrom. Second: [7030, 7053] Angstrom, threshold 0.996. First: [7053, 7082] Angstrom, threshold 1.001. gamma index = 7065.7 Angstrom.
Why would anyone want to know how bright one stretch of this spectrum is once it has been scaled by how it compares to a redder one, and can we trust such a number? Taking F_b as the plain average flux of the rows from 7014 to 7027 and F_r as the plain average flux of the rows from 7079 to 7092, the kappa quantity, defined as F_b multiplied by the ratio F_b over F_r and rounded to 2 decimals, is 4.90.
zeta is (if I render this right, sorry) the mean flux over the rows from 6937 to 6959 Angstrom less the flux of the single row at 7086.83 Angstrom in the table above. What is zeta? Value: -0.05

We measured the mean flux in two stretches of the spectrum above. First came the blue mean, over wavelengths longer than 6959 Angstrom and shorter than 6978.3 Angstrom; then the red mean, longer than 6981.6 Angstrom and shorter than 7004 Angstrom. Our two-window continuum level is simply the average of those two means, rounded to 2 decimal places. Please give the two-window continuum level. 4.84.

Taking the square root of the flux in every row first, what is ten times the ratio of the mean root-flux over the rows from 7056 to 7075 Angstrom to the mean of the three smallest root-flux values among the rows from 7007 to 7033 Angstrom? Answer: 10.0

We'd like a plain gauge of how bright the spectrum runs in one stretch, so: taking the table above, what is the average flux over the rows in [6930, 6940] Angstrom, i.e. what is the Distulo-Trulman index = 4.81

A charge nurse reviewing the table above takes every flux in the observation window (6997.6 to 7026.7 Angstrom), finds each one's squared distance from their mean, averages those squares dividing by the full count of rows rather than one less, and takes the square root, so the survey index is 0.102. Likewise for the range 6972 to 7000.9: 0.109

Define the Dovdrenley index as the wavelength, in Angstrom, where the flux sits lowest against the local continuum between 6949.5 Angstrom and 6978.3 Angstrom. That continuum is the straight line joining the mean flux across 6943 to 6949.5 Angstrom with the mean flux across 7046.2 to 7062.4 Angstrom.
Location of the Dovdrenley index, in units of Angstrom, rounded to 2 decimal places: 6951.08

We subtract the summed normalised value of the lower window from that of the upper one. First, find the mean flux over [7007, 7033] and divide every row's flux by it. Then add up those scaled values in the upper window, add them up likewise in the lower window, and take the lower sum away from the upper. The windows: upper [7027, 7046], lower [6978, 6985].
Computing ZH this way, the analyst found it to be 3.8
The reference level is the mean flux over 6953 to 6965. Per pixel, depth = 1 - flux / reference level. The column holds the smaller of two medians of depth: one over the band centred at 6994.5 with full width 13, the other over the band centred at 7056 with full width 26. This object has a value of -0.029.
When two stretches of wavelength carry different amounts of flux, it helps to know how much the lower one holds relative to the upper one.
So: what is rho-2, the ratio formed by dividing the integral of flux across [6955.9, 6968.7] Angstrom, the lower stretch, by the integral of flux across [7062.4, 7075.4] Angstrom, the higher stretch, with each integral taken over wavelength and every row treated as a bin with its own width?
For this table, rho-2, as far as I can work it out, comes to 0.99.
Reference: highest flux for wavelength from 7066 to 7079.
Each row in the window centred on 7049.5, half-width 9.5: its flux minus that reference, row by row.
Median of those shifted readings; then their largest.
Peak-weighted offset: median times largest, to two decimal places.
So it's 0.07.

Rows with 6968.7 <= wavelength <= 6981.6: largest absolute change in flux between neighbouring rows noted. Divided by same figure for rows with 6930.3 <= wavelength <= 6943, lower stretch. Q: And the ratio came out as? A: 1.2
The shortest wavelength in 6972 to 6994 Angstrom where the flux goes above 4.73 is 6973.52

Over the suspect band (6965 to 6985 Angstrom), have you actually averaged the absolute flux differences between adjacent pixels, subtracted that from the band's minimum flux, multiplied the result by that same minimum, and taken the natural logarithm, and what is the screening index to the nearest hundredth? 3.12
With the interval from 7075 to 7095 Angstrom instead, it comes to 3.05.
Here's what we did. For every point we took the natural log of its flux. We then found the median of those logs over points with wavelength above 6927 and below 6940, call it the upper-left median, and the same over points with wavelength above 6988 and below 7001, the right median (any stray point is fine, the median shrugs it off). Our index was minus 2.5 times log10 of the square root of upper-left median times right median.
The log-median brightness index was -0.495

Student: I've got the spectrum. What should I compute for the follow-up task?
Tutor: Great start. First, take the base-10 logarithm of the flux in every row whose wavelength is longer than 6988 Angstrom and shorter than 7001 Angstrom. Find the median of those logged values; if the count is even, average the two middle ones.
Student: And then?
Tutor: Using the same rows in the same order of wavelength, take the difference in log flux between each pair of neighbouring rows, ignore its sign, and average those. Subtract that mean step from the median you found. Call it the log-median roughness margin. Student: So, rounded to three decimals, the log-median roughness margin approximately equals 0.677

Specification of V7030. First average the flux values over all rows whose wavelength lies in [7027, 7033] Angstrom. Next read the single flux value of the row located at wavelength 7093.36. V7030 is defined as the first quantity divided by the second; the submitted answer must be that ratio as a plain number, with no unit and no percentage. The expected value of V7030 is 1.03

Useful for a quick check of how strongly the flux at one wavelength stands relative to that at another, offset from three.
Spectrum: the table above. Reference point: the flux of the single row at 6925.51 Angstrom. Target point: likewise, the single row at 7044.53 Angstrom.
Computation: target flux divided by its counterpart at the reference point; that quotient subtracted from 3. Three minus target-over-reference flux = 2.08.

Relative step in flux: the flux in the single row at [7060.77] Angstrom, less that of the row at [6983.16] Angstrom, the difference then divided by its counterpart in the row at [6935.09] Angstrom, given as -0.017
